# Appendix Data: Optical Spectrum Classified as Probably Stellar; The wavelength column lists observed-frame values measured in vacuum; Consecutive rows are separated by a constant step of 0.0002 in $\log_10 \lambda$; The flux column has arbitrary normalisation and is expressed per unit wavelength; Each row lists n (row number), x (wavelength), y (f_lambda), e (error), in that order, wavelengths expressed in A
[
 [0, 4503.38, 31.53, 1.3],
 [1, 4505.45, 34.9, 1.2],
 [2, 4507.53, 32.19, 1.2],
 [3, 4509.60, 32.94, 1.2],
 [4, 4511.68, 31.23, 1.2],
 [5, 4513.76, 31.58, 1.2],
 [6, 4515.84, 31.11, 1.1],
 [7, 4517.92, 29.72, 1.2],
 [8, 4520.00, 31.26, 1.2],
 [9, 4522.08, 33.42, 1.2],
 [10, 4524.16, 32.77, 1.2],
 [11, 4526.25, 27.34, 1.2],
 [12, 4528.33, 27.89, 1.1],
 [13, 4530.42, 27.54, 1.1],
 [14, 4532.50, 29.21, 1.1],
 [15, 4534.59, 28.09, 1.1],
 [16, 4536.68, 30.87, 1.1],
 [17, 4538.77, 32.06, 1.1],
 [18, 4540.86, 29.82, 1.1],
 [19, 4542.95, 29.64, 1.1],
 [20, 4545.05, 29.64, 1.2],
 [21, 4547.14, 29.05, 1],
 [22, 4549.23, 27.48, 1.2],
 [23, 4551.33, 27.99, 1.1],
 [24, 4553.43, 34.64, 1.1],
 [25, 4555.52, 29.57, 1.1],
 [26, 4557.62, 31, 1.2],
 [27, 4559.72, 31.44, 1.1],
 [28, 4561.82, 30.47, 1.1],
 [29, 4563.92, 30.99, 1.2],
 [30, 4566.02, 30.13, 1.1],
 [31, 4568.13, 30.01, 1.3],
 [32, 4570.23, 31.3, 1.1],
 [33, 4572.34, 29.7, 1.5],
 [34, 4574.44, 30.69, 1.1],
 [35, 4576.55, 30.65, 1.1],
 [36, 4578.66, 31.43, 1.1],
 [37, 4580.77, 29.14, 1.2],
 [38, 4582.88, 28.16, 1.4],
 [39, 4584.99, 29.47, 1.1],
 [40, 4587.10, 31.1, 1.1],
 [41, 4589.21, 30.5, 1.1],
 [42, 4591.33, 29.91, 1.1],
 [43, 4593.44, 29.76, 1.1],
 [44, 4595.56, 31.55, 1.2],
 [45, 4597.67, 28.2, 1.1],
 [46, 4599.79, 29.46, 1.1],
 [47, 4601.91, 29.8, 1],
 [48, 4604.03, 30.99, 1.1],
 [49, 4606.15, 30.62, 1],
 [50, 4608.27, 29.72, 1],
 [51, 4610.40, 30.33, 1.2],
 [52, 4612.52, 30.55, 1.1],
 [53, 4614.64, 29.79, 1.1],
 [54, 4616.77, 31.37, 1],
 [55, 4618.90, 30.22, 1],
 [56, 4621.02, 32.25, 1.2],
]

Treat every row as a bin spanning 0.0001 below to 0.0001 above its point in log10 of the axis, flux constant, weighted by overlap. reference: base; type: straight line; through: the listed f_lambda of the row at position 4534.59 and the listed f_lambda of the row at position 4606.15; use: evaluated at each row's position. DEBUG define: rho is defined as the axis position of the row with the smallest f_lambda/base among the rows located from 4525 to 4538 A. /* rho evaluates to 4526.25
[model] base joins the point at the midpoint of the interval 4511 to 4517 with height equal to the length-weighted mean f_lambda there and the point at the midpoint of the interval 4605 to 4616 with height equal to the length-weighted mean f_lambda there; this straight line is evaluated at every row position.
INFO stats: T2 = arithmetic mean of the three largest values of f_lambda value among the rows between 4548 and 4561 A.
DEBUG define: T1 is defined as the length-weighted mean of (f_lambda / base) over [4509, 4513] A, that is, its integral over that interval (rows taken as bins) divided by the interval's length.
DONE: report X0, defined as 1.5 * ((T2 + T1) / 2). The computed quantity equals 25.0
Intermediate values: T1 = 1.02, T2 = 32.4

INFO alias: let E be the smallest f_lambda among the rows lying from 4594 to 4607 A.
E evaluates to 28.2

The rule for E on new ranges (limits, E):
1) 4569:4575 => 29.7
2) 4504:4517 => 31.11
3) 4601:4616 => 29.72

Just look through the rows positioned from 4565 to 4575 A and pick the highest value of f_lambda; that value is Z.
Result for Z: 31.3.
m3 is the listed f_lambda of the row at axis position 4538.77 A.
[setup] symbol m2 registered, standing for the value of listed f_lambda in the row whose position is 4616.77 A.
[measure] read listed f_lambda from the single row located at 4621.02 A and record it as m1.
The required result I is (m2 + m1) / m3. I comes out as 1.98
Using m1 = 32.25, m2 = 31.37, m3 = 32.06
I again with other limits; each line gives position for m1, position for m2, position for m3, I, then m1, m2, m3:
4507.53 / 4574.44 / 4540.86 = 2.11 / 32.19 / 30.69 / 29.82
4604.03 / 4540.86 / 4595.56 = 1.93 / 30.99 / 29.82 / 31.55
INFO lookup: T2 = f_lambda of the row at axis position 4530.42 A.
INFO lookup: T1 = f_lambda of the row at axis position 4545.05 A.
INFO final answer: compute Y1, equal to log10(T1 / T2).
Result 0.032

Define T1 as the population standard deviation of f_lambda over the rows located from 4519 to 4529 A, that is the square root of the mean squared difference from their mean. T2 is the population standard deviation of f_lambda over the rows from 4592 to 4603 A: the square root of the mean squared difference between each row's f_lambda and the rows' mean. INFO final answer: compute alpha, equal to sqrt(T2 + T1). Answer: 1.9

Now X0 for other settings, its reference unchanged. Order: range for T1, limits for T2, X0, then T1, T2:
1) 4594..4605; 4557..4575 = 24.2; 0.99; 31.2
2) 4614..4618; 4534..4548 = 23.9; 1.01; 30.9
